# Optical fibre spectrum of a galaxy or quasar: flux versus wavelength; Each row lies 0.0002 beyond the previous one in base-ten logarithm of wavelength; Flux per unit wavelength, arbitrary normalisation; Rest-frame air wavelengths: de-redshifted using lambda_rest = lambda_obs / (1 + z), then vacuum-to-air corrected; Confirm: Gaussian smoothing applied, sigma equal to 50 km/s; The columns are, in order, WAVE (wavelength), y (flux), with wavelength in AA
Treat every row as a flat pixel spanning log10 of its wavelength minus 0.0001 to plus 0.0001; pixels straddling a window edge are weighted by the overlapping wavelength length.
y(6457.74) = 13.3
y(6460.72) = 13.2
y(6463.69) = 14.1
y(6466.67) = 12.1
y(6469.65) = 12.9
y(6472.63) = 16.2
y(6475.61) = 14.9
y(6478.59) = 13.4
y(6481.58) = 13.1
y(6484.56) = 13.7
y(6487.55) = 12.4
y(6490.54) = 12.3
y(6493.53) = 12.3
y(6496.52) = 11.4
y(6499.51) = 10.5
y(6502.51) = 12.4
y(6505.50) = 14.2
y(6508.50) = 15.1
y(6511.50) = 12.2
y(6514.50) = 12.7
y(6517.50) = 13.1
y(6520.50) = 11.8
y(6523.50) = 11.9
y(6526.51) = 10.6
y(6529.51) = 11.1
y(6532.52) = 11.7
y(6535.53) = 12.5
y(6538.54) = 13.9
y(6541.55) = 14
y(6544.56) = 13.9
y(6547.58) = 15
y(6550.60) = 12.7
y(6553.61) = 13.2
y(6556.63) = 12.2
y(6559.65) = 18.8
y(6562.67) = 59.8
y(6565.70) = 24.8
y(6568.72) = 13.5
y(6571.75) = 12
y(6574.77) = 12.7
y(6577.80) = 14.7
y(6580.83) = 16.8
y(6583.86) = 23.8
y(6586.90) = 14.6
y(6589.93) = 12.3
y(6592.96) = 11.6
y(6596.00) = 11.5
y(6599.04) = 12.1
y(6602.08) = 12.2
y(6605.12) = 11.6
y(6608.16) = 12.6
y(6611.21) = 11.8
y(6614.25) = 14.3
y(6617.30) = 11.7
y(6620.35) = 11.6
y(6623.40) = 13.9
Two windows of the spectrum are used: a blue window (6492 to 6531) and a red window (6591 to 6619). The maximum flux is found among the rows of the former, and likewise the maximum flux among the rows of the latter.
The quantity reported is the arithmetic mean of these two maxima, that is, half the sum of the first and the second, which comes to 14.7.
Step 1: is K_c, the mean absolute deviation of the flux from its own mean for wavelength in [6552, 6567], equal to 13.6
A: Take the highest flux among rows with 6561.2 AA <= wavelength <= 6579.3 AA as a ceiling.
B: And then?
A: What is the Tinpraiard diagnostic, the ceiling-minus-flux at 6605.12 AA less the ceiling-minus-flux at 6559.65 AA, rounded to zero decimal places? 7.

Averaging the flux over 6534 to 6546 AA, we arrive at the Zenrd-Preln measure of 13.6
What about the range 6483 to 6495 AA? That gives 12.7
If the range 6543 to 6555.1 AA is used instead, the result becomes 13.7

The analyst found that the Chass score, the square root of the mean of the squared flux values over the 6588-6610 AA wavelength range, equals 12.0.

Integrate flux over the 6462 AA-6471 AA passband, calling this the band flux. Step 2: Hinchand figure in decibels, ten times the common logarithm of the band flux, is 21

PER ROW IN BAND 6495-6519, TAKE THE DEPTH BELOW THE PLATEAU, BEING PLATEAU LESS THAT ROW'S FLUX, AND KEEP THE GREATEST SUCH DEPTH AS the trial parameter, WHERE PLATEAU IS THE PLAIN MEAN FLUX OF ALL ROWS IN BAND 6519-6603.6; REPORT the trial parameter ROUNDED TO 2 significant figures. 5.1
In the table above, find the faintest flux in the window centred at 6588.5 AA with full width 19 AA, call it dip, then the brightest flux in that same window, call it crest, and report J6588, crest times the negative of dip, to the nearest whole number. -274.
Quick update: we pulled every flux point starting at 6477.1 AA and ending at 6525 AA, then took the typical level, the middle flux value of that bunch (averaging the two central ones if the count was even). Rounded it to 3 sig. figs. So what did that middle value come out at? 12.4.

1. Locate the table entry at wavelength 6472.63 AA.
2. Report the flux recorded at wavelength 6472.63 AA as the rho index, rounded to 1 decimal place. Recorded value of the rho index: 16.2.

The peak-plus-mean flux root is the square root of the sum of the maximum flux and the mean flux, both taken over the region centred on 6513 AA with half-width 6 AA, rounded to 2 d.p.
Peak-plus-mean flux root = 5.33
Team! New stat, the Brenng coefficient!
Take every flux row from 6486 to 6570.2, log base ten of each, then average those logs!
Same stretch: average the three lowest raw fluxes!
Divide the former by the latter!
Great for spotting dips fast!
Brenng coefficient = 0.106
